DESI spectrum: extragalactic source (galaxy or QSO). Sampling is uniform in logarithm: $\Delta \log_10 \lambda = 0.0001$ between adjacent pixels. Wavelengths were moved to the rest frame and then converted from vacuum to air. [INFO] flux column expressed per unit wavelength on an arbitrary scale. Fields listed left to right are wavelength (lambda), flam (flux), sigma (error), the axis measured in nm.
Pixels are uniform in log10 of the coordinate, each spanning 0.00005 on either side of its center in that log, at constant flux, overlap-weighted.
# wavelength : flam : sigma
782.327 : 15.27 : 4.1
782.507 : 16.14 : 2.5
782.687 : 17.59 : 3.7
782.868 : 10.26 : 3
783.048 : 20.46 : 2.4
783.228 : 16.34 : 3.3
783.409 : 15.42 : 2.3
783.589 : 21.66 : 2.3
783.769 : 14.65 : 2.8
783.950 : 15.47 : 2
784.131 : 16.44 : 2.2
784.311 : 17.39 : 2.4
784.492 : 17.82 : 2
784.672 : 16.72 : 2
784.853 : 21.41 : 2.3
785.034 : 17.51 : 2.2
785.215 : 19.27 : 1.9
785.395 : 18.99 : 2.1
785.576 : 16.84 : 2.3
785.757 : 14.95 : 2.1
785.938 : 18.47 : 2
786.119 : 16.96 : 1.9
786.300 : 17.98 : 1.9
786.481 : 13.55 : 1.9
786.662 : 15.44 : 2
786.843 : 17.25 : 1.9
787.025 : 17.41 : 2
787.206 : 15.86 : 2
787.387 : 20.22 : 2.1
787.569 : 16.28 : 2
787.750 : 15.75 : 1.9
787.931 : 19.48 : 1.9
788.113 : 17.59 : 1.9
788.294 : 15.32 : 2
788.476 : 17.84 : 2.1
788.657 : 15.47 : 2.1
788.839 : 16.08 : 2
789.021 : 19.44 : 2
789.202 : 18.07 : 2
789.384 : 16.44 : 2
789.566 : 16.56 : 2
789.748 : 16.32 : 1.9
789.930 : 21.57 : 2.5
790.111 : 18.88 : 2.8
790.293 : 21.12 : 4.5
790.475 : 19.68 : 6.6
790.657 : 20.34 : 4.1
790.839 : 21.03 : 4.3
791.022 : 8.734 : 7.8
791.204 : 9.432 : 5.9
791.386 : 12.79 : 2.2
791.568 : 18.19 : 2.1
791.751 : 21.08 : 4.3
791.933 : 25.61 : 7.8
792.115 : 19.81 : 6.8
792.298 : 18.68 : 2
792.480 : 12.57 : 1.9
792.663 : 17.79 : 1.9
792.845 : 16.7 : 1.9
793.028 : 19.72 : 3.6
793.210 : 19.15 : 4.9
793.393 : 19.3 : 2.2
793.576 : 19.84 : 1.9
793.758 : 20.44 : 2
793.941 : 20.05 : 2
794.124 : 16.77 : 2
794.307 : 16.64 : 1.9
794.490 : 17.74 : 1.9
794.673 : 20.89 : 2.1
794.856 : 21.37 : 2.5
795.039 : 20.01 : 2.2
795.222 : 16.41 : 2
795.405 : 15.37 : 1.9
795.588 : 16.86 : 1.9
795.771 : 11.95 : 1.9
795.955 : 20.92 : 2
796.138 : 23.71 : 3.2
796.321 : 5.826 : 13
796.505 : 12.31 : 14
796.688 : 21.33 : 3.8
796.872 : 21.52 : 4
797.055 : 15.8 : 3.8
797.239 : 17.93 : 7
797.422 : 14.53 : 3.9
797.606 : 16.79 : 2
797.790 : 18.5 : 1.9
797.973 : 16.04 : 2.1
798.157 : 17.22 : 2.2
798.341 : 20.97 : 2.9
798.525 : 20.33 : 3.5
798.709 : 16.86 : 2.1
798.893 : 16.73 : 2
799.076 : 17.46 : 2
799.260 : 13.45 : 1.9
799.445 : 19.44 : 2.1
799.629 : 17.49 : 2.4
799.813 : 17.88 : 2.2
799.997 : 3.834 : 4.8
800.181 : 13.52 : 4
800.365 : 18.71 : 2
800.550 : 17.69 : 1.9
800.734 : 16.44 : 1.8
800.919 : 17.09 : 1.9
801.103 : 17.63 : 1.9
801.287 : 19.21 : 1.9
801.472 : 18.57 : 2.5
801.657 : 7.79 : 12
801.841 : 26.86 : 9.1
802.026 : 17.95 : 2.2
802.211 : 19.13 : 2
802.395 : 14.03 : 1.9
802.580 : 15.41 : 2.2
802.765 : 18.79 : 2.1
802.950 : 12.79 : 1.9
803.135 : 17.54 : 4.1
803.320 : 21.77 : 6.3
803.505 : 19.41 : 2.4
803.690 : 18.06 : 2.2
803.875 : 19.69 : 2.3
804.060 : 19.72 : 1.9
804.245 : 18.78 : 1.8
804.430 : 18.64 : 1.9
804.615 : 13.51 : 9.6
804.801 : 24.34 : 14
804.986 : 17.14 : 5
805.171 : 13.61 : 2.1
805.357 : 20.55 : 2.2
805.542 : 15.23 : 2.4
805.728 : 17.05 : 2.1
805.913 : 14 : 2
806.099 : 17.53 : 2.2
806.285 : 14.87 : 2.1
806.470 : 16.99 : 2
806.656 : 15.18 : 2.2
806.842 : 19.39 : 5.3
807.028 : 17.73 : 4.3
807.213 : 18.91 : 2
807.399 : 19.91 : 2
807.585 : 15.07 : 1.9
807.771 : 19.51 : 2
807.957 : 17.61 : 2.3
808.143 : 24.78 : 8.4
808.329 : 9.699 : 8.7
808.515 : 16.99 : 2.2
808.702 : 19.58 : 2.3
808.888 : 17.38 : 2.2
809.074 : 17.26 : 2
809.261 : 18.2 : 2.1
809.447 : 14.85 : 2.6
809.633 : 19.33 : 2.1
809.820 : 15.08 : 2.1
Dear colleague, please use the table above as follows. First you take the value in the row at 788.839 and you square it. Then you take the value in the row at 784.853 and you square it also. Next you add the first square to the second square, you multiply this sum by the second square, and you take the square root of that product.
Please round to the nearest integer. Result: 573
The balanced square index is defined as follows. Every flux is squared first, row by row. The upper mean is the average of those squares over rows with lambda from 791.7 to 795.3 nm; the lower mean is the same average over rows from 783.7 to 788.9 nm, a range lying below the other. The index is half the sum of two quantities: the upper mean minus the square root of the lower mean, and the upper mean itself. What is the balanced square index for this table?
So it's 360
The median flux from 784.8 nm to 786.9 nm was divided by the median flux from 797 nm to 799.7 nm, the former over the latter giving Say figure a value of 1.01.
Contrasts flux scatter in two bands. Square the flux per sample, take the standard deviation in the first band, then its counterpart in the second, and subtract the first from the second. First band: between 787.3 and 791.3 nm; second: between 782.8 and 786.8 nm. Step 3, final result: -17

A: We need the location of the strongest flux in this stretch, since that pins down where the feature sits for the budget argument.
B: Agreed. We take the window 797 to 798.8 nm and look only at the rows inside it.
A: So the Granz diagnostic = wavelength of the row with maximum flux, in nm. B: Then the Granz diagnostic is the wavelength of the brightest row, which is 798.341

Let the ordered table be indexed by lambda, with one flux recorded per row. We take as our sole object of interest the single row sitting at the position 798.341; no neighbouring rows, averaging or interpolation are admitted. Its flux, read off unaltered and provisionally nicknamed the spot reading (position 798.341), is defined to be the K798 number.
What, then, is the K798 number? 20.97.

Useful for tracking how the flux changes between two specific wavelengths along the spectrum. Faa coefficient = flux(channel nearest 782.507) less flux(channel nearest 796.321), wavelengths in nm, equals 10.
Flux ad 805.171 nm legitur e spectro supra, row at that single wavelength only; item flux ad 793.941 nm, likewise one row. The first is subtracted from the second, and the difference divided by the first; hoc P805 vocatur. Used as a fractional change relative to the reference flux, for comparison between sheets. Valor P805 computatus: 0.47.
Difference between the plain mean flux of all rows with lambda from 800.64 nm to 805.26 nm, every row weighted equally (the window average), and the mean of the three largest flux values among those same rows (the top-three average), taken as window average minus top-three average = -6.6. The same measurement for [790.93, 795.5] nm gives -4.9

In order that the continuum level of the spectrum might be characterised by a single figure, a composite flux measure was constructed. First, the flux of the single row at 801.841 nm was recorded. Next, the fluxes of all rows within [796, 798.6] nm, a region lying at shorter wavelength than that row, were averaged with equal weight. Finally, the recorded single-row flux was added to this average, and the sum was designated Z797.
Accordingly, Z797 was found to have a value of 44.2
